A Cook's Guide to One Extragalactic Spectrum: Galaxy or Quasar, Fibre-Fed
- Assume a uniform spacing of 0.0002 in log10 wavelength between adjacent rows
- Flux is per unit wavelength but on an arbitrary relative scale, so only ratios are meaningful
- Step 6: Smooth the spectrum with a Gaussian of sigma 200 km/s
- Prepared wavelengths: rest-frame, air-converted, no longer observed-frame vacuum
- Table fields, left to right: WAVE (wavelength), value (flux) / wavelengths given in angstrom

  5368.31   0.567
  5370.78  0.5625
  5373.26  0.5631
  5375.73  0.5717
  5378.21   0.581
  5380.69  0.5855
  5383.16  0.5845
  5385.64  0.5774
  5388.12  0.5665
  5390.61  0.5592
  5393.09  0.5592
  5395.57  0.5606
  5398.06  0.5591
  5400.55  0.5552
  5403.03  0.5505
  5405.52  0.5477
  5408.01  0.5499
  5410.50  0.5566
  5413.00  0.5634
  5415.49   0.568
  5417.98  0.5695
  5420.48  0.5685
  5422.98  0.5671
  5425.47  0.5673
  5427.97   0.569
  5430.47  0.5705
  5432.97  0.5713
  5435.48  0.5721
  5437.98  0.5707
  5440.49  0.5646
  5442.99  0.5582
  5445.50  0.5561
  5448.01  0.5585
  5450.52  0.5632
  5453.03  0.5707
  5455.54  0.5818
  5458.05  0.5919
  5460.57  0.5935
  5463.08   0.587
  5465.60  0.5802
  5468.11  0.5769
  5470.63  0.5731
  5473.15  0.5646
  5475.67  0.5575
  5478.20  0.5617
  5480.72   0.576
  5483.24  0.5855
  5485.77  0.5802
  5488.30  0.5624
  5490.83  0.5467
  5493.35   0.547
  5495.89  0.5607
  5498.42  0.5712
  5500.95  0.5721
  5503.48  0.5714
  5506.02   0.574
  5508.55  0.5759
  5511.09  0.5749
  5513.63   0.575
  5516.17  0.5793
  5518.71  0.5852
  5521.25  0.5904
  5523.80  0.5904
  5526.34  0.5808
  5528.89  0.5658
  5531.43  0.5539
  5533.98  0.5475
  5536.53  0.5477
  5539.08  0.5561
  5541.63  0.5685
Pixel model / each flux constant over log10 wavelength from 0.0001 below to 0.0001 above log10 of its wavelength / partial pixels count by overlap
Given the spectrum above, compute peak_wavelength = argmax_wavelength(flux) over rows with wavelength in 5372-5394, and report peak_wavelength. 5380.69 angstrom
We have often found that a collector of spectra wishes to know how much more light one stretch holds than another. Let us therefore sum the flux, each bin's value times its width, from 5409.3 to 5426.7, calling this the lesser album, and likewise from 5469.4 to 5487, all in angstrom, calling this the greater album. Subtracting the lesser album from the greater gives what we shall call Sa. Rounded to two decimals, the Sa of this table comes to 0.21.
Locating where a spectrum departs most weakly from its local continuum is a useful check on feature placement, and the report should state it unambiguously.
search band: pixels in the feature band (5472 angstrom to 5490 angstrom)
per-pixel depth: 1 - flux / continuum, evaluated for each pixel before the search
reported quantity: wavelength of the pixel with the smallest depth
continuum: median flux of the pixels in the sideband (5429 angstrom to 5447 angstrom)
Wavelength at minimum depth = 5483.24 angstrom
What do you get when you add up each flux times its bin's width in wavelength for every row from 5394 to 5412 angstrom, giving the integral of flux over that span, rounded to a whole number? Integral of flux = 10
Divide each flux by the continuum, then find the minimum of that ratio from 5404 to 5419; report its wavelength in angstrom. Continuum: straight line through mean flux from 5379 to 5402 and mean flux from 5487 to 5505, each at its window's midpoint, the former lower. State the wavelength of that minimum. 5405.52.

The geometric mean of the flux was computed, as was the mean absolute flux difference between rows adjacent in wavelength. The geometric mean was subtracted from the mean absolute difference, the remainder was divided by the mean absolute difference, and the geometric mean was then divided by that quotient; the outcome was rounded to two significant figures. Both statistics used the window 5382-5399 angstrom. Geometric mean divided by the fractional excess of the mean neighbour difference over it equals -0.0047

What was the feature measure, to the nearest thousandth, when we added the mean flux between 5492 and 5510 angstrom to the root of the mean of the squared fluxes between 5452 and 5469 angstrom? 1.151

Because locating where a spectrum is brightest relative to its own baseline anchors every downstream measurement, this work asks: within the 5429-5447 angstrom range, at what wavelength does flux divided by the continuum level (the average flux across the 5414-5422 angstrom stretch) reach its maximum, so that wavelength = 5435.48 angstrom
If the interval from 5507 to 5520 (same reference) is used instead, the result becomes 5518.71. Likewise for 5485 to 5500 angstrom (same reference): 5485.77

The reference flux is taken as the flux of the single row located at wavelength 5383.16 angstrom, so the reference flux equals 0.5845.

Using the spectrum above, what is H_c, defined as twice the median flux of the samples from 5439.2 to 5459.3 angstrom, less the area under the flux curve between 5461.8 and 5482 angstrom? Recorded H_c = -10.4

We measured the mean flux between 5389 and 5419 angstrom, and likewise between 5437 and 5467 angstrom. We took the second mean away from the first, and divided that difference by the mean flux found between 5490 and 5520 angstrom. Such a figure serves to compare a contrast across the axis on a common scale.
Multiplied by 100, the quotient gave -2.6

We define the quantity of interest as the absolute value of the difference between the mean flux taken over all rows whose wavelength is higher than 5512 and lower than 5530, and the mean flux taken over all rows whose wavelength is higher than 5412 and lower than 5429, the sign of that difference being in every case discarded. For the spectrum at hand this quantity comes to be 0.013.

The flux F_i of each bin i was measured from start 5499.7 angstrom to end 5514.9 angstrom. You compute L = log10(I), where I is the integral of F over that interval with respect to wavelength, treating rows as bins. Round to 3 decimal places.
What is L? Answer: 0.941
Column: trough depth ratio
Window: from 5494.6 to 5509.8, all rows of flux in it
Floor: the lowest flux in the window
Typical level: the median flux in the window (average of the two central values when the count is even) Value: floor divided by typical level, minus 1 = -0.019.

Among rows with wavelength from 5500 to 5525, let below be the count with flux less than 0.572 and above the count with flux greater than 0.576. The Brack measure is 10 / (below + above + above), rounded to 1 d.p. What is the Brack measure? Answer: 1.1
